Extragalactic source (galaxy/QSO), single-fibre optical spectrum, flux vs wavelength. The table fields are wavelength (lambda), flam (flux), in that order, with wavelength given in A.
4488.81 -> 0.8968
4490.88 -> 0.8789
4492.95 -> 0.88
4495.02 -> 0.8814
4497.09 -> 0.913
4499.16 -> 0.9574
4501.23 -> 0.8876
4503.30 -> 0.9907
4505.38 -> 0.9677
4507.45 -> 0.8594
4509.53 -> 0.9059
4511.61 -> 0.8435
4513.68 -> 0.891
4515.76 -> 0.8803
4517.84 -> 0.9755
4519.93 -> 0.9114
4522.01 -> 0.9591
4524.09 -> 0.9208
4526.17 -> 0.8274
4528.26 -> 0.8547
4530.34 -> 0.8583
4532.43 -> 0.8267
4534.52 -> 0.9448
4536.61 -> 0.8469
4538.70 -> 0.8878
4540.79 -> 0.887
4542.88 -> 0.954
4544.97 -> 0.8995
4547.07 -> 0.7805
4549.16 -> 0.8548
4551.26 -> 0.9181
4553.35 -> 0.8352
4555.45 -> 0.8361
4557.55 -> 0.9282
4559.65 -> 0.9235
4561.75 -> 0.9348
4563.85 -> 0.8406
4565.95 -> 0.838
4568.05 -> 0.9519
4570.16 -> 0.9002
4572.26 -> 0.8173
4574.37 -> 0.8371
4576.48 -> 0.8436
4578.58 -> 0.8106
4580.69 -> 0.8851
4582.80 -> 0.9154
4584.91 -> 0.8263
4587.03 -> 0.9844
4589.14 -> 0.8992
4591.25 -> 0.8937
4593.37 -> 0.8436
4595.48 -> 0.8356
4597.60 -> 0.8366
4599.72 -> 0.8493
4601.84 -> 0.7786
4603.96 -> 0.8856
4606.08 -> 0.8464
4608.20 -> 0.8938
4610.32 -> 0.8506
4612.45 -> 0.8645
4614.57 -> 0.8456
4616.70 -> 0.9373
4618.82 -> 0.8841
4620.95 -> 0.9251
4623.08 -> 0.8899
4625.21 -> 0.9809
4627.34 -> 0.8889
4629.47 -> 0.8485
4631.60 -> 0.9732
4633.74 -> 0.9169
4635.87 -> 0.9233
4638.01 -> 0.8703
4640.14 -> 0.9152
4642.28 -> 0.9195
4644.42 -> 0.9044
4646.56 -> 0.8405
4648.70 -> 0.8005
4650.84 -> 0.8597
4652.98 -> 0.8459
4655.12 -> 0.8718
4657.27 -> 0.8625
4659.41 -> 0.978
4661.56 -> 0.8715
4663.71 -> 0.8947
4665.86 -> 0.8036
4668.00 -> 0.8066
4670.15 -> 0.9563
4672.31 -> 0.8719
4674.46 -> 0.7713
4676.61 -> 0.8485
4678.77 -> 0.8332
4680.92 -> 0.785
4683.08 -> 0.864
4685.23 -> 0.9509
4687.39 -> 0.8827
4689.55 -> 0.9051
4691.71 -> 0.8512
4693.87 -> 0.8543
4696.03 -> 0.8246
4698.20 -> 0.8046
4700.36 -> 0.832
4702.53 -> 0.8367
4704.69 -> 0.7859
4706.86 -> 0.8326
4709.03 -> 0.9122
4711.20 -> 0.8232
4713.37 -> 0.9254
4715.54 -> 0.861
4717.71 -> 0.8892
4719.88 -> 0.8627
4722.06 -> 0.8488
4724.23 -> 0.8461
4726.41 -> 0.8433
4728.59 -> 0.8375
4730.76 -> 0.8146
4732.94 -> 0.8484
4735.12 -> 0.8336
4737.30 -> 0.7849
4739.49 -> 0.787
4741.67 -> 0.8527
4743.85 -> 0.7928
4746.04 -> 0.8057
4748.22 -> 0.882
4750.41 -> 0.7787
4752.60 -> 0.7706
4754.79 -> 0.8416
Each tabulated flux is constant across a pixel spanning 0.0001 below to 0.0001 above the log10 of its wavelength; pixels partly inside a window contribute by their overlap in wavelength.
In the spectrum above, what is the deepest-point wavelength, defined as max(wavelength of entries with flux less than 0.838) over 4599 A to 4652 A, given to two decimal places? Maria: 4648.70 A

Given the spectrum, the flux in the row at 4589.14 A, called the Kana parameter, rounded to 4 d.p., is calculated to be 0.8992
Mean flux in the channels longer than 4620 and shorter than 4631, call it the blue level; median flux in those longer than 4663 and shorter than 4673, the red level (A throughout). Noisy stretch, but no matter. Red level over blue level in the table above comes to 0.96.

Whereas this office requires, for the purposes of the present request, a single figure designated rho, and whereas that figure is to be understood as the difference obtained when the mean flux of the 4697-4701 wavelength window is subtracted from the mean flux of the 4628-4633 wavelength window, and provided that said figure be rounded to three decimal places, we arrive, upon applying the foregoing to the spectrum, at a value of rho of 0.093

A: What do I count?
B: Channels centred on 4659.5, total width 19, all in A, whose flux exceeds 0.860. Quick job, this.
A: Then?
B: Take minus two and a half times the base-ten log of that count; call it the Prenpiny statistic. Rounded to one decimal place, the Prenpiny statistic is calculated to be -1.7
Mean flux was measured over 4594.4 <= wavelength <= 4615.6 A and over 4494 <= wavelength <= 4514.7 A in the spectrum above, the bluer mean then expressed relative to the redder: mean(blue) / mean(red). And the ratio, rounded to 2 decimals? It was 1.07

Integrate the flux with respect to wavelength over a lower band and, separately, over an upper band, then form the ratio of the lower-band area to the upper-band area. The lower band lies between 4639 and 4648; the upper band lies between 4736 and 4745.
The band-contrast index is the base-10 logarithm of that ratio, 0.04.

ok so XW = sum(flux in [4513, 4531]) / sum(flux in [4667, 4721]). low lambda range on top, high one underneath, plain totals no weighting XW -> 0.38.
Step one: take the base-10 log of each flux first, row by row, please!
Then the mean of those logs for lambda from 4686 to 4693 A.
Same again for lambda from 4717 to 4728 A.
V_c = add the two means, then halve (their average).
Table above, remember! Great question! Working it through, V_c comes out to -0.061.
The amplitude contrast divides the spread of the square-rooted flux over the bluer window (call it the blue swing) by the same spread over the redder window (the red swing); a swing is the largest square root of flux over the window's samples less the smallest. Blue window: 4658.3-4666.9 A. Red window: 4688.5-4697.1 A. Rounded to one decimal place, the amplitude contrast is 2.1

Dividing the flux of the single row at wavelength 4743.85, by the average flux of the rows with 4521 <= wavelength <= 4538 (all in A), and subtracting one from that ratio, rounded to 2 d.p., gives -0.10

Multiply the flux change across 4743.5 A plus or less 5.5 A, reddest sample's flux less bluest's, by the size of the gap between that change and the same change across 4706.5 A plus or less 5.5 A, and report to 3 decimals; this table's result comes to 0.010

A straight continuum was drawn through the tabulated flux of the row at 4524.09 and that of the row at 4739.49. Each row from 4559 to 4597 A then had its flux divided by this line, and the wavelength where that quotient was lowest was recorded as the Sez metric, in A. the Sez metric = 4578.58 A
